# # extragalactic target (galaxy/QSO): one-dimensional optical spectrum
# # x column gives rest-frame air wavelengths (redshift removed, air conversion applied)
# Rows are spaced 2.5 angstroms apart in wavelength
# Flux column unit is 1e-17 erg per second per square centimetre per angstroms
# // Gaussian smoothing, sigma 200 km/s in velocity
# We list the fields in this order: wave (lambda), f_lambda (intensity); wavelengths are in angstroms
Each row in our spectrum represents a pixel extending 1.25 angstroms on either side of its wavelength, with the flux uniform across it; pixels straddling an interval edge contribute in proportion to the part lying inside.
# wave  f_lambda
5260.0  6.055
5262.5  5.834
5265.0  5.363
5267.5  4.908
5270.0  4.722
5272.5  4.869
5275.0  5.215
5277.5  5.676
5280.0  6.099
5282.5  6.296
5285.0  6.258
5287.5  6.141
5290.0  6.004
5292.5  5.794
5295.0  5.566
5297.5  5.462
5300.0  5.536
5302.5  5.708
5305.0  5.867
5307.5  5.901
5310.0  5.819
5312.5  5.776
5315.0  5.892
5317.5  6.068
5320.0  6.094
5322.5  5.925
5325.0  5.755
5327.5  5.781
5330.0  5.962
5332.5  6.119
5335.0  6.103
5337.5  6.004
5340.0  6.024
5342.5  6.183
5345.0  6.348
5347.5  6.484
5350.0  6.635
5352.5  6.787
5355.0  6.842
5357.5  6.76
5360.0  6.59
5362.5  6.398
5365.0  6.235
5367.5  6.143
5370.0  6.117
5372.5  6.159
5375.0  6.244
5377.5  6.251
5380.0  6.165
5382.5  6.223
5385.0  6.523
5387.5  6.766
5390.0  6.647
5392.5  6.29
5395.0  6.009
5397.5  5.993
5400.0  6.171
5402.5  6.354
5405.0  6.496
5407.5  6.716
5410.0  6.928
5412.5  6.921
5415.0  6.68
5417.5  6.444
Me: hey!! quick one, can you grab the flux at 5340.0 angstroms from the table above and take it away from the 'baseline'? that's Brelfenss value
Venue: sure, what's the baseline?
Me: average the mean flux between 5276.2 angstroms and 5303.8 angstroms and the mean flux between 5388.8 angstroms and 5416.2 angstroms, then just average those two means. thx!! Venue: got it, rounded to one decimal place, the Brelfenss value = 0.1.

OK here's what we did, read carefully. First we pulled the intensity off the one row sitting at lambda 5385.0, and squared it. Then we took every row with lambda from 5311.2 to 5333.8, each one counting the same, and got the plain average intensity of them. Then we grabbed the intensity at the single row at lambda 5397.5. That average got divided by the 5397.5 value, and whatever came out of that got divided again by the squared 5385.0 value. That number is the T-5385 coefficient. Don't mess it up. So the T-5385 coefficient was 0.0233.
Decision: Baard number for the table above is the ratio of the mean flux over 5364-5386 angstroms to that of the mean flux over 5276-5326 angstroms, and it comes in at 1.06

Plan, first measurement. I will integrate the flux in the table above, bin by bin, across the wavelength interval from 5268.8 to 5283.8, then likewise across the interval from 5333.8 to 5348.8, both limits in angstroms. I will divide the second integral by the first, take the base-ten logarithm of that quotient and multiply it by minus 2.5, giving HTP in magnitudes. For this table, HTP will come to -0.13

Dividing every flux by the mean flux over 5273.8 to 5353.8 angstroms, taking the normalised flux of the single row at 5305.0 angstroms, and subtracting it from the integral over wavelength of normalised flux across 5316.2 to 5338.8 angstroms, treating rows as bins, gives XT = 22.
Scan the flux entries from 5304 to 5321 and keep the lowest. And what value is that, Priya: 5.776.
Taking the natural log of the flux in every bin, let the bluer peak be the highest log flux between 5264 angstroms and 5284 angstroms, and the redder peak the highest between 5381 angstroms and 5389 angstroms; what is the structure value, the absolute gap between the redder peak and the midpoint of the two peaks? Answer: 0.036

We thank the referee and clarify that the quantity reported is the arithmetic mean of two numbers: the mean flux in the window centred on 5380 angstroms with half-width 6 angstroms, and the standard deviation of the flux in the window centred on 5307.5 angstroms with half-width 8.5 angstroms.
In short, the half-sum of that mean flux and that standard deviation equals 3.20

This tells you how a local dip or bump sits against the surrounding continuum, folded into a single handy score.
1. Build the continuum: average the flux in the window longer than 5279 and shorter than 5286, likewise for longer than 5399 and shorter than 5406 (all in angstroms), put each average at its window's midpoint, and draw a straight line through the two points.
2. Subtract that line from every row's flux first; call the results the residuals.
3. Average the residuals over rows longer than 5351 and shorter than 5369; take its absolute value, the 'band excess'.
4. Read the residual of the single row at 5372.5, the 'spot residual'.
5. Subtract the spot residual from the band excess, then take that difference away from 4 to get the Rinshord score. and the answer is 3.61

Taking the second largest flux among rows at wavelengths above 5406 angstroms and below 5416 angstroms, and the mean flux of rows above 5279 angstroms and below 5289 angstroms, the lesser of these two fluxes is 6.20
